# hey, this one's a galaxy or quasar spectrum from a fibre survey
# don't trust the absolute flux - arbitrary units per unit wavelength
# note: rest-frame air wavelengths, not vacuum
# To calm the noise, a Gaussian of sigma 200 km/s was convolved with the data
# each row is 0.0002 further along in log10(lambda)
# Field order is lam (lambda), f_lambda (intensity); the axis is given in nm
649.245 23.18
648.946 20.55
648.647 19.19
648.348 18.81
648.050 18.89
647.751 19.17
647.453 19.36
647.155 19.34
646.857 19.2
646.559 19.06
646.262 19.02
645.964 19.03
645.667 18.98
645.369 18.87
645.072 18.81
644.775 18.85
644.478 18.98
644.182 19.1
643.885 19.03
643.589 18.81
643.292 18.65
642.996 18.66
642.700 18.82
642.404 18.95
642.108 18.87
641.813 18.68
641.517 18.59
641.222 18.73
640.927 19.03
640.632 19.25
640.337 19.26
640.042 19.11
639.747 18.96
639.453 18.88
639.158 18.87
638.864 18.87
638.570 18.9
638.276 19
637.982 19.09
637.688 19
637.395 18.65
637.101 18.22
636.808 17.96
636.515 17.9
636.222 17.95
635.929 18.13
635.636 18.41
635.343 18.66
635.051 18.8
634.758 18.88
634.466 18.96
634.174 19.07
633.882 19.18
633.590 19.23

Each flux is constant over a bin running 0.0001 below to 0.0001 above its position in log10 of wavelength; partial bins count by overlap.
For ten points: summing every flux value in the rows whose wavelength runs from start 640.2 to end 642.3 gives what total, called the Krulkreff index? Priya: 132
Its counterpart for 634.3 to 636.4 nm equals 130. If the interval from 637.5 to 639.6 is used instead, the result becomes 133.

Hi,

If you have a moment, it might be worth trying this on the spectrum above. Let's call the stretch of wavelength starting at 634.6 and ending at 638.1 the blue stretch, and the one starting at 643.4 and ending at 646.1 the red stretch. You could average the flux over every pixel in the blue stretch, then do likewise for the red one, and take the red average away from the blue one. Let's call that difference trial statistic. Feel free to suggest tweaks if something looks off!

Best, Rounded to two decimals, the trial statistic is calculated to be -0.47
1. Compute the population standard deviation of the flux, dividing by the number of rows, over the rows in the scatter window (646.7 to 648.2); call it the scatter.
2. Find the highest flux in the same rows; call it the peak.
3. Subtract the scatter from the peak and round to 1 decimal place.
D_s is 19.2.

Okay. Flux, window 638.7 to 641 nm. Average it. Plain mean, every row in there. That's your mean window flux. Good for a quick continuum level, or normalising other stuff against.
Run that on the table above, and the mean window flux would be 19.0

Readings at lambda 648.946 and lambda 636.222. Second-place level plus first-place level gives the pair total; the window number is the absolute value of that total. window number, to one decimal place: 38.5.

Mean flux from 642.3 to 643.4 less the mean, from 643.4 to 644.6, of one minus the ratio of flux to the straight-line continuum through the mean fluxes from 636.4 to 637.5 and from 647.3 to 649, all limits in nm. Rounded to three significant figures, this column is 18.8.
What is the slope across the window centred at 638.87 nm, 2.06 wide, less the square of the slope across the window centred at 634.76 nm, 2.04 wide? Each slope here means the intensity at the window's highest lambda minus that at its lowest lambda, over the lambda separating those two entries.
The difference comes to -0.3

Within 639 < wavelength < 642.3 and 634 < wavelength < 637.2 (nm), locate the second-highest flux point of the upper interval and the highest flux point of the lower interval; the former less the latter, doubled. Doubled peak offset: 0.36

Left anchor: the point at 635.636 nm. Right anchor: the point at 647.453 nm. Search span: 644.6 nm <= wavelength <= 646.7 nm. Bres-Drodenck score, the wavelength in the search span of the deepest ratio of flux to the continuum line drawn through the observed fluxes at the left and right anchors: 645.072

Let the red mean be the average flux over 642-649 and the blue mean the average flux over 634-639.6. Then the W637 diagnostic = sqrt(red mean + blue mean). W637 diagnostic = 6.14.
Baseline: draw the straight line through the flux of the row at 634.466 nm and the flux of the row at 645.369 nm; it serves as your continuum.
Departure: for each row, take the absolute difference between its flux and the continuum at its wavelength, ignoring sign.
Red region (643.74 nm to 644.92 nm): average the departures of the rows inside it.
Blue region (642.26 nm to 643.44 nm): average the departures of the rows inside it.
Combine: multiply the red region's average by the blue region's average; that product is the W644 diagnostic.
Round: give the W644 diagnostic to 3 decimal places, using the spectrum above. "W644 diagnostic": 0.018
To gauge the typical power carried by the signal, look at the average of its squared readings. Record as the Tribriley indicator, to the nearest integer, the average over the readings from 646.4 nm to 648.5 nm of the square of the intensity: 366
